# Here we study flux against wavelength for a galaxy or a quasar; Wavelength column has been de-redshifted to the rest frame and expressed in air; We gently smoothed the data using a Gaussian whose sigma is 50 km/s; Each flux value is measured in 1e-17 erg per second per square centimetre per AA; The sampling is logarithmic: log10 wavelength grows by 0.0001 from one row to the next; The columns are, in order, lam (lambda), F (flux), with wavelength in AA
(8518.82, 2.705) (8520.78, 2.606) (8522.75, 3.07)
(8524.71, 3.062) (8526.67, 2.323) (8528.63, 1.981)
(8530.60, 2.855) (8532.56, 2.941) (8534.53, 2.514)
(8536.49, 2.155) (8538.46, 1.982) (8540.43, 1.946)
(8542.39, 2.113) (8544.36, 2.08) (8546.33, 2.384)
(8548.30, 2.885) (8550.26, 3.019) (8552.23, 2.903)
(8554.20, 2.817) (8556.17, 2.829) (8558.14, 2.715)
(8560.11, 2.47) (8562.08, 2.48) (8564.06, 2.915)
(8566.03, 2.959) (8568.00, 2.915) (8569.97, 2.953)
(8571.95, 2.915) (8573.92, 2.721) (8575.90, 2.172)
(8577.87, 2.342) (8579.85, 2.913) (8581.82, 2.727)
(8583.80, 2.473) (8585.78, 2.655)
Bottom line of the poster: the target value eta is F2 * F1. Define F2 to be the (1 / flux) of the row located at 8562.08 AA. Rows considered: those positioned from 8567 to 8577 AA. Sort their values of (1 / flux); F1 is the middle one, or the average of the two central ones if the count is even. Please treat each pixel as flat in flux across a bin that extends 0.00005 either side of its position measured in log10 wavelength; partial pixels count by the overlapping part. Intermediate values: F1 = 0.343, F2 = 0.403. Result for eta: 0.138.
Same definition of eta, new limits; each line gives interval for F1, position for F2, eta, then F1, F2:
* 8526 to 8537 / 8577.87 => 0.177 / 0.414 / 0.427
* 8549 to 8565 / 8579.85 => 0.122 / 0.354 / 0.343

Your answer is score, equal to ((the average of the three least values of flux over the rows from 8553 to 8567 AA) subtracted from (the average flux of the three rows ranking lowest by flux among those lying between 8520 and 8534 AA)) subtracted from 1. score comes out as 1.25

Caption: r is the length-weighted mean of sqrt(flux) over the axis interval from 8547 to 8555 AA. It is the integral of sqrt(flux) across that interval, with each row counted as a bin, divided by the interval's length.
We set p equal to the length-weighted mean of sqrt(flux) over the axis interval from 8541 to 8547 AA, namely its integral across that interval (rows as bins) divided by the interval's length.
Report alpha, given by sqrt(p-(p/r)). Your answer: 0.778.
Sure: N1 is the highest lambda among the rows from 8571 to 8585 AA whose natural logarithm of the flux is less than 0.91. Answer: 8583.80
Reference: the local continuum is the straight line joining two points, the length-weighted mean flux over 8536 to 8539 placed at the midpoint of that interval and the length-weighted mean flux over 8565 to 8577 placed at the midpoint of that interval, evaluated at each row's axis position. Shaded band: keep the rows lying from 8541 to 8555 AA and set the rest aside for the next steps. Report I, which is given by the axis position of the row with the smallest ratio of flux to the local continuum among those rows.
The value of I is 8544.36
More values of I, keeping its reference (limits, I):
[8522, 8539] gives 8538.46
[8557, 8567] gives 8562.08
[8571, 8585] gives 8575.90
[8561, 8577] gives 8575.90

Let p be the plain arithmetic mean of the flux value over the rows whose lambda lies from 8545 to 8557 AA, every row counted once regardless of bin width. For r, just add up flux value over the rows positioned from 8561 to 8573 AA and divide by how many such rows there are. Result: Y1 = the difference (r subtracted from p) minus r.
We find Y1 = -2.91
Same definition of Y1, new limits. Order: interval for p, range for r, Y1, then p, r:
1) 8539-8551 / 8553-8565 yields -3.00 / 2.40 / 2.70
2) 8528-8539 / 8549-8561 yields -3.18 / 2.40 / 2.79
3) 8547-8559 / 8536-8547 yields -1.36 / 2.86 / 2.11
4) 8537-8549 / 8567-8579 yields -3.11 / 2.23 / 2.67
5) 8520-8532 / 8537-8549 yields -1.81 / 2.65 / 2.23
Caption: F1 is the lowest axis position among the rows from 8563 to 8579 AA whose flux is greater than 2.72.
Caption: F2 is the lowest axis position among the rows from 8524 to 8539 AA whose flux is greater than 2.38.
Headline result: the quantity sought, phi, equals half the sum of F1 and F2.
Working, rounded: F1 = 8564.06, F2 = 8524.71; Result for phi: 8544.4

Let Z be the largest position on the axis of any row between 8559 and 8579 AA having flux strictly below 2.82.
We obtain 8577.87 AA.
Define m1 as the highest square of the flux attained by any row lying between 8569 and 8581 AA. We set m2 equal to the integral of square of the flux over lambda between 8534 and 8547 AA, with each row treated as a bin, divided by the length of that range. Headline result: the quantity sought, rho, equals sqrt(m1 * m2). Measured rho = 6.4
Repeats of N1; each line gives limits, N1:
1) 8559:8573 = 8562.08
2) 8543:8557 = 8546.33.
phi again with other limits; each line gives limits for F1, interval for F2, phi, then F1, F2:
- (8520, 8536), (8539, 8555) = 8534.5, 8522.75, 8546.33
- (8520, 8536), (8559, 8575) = 8541.4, 8522.75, 8560.11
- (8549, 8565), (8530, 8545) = 8540.4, 8550.26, 8530.60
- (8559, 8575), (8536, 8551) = 8555.2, 8564.06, 8546.33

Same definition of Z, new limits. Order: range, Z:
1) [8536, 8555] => 8554.20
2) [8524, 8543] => 8542.39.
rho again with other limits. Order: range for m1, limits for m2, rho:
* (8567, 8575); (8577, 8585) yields 7.8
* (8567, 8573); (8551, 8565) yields 8.1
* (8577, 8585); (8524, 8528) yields 7.7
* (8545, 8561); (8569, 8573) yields 8.8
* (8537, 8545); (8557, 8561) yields 5.5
